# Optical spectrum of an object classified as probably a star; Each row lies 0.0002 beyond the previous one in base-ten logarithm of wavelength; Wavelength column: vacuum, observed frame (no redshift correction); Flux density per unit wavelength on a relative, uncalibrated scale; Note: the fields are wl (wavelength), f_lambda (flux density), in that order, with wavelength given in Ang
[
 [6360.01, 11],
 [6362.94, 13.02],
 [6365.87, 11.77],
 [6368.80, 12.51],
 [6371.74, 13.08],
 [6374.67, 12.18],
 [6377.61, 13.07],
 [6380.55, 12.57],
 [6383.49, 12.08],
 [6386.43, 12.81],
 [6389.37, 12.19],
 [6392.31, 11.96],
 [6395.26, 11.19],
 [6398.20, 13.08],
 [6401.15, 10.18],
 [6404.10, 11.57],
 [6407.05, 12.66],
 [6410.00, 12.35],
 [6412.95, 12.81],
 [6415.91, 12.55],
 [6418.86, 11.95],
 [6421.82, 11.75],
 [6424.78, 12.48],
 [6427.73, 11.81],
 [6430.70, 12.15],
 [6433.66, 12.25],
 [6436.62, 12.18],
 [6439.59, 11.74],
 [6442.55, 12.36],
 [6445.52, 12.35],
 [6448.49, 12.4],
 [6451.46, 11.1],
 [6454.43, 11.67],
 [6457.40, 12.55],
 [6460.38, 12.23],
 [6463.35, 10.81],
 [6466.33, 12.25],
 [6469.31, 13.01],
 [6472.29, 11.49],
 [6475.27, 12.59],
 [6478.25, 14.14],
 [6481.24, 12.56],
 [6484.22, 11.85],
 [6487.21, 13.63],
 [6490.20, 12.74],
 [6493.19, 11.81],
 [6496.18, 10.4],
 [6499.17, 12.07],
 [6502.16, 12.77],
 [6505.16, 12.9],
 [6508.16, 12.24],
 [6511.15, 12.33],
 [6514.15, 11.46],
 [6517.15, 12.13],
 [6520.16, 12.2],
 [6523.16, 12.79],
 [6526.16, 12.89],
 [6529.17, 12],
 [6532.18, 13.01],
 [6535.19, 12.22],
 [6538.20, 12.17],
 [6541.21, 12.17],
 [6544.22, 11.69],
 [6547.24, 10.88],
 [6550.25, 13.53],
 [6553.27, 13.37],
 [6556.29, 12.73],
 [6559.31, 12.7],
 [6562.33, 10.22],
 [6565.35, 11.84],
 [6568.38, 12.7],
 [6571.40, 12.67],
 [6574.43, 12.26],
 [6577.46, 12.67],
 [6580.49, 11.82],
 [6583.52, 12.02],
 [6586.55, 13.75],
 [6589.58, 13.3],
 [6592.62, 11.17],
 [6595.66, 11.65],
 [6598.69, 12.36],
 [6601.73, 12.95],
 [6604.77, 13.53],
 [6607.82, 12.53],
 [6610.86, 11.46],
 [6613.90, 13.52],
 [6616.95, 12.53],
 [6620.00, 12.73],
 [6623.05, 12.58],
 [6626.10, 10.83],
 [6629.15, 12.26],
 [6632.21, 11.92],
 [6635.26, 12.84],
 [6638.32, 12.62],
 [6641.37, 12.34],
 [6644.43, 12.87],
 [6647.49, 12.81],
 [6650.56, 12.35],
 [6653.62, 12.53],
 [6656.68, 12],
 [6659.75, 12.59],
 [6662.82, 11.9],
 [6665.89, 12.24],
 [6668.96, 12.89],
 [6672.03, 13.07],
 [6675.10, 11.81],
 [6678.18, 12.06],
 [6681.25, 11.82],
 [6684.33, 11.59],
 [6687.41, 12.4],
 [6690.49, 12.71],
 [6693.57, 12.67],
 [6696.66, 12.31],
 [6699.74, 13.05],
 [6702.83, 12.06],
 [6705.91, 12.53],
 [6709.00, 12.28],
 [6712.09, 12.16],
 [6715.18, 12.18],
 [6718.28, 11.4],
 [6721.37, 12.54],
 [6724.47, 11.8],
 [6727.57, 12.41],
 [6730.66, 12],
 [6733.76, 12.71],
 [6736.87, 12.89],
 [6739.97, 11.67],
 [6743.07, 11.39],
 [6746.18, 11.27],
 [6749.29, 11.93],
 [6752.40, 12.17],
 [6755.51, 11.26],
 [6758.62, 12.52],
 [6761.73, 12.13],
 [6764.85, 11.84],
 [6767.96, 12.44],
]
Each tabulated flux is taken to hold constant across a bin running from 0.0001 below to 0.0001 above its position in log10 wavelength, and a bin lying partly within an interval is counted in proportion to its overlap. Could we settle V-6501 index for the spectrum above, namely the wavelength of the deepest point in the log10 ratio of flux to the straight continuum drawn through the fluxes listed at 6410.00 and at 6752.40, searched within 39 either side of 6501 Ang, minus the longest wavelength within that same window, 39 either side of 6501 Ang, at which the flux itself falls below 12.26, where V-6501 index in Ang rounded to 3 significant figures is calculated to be -42.0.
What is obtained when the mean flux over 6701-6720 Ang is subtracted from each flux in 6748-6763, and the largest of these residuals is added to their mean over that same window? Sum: 0.3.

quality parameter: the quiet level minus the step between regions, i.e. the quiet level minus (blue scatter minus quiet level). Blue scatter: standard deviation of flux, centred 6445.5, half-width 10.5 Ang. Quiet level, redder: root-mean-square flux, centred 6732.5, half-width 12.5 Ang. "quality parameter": 23.9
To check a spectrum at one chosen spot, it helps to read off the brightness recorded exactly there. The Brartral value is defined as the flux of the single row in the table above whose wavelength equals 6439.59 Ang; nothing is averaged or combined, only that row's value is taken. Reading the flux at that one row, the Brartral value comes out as 11.74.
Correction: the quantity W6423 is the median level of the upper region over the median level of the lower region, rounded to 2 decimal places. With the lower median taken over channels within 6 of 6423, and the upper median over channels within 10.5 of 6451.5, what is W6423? 1.04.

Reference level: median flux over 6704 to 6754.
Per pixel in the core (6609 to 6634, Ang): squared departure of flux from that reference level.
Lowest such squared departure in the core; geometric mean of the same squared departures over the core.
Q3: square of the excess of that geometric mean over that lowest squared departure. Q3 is 0.046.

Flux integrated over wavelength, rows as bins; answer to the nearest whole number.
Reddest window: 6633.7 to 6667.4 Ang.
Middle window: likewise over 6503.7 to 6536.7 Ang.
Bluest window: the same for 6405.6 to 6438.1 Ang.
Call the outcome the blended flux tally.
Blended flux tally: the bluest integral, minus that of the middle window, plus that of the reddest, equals 410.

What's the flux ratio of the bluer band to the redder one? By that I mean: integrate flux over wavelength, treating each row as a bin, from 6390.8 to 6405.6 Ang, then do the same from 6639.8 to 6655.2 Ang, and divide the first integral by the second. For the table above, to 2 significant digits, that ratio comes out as 0.89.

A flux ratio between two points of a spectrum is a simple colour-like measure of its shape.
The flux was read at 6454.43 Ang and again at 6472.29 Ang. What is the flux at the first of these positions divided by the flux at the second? 1.02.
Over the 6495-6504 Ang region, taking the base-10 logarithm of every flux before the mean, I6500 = 1.07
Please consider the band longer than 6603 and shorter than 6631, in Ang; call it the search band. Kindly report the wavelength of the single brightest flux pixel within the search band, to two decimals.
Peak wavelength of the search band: 6604.77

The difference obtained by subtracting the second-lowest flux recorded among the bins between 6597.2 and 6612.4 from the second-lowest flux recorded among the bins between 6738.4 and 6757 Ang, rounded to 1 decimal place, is -1.1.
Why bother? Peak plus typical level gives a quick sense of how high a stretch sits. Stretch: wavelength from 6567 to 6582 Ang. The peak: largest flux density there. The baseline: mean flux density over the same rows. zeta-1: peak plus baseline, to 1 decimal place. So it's 25.1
